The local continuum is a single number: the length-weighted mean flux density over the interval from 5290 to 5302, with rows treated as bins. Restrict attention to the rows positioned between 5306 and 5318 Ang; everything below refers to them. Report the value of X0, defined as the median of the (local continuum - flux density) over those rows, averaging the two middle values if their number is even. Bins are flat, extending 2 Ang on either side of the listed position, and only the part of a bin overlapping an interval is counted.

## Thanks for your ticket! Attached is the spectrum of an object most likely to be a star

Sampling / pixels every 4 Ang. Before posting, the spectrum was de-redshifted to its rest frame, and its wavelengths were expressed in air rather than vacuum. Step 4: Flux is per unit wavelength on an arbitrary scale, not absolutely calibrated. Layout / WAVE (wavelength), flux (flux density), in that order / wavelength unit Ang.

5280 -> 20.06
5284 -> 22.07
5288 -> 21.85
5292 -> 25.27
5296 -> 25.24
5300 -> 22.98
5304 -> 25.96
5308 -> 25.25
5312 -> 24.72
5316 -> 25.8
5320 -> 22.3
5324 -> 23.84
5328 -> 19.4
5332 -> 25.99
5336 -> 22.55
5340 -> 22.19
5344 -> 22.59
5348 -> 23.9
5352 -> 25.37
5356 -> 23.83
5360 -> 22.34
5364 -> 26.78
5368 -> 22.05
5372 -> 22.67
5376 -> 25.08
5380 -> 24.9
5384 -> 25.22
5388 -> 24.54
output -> -1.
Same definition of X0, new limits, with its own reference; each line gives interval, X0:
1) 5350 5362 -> 1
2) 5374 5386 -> -1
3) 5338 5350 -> 2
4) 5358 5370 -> 2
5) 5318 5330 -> 2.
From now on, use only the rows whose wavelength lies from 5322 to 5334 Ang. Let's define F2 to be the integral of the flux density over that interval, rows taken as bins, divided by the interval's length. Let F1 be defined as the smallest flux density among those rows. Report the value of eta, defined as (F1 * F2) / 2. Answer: 224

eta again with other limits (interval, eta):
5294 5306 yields 284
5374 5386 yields 312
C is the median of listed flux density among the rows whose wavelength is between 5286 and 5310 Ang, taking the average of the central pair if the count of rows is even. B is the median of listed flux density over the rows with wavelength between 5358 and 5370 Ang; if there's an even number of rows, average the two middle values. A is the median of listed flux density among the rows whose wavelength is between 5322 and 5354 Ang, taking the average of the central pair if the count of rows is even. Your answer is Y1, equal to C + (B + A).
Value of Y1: 70.8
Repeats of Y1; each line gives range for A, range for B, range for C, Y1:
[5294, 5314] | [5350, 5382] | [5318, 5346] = 72.2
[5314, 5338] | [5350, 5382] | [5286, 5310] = 72.8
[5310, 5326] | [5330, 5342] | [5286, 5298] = 72.1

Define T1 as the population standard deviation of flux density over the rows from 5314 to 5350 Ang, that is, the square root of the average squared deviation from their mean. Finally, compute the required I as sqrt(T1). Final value 1.38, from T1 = 1.9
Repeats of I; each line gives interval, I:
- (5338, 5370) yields 1.26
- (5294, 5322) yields 1.15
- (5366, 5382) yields 1.16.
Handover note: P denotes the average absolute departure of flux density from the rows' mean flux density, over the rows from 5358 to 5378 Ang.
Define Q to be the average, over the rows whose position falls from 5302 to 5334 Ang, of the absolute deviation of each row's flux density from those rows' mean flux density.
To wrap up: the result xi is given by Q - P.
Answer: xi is 0.02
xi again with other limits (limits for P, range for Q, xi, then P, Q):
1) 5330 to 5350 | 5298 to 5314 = -0.32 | 1.20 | 0.9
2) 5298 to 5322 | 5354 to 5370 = 0.31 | 1.24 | 1.6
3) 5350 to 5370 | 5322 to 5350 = -0.18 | 1.60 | 1.4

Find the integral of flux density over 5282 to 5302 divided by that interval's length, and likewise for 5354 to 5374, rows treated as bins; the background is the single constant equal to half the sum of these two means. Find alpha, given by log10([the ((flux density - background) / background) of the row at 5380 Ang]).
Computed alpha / -1.23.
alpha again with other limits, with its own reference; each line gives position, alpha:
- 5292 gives -1.13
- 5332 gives -0.98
